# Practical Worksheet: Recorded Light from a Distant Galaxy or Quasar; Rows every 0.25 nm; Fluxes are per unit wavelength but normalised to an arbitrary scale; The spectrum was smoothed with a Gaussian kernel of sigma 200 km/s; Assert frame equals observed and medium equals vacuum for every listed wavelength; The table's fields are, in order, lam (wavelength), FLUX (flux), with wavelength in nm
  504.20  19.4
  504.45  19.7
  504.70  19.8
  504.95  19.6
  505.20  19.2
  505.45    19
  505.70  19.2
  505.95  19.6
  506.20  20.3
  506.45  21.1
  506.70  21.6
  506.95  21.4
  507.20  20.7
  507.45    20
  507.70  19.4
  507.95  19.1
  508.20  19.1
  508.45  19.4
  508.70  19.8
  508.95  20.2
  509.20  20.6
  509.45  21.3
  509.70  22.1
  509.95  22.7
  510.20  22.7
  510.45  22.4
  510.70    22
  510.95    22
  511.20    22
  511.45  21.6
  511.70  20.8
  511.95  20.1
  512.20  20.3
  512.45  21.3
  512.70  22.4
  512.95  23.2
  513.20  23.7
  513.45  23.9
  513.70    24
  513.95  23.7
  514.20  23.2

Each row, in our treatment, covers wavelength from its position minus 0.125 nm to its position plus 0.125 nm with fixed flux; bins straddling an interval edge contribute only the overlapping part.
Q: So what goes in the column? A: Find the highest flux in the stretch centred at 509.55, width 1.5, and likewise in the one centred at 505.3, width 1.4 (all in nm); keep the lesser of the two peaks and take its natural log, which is 2.99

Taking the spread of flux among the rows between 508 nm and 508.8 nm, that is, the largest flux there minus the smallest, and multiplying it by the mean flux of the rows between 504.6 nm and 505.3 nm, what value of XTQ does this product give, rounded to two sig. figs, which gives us 14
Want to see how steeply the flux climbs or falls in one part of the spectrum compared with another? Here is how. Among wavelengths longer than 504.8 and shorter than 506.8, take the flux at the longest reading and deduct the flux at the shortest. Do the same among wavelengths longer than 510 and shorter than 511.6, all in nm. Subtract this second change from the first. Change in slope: 3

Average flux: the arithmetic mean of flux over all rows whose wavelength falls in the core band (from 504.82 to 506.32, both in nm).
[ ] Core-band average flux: 19.5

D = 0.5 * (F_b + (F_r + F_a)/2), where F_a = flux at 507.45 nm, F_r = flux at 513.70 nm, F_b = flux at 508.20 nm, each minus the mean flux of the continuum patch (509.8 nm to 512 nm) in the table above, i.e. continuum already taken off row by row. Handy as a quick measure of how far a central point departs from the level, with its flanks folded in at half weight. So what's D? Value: -1.3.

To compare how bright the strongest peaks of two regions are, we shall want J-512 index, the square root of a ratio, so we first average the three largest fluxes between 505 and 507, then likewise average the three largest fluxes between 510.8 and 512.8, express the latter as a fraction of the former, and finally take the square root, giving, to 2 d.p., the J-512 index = 1.02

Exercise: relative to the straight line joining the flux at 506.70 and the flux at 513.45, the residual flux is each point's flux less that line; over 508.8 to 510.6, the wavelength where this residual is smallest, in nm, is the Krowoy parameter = 508.95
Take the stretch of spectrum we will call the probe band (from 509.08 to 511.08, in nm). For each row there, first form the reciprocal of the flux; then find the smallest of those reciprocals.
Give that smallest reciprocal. 0.0441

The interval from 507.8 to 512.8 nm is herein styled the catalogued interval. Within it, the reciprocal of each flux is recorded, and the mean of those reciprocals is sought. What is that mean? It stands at 0.0476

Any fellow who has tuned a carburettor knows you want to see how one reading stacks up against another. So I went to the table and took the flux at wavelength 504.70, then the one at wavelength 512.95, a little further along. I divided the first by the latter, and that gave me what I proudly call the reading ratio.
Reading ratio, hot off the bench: 0.85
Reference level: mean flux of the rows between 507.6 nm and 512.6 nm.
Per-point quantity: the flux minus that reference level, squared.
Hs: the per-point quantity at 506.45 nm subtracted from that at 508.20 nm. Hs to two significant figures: 3.4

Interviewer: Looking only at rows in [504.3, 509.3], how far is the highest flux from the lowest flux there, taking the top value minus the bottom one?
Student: 2.6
